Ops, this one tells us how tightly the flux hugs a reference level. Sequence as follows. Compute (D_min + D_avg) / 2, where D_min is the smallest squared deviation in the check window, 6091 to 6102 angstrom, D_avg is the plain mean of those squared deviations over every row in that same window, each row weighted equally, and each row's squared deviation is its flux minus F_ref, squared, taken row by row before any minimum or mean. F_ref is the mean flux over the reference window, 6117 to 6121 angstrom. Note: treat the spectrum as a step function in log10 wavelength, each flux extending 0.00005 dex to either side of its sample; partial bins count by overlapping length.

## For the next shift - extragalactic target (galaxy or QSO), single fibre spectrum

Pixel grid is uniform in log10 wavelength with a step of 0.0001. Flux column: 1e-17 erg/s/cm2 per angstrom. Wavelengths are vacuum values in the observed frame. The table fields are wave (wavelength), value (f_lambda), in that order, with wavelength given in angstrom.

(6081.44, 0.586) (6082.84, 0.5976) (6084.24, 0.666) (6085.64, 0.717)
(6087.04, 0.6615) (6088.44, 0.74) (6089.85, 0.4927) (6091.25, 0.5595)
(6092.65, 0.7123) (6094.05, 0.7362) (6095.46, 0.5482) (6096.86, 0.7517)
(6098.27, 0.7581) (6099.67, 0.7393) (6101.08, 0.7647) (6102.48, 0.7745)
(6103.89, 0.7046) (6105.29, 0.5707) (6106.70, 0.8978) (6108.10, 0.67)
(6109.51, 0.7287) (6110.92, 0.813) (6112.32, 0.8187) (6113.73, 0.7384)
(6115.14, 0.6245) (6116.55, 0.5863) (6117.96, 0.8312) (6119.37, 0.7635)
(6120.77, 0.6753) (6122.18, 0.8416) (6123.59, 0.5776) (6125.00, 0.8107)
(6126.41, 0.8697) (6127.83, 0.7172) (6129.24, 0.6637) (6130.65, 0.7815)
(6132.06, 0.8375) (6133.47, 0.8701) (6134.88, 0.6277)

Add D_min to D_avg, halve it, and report 0.005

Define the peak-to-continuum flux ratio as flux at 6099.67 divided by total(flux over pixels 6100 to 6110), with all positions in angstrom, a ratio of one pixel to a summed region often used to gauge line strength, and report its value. 0.145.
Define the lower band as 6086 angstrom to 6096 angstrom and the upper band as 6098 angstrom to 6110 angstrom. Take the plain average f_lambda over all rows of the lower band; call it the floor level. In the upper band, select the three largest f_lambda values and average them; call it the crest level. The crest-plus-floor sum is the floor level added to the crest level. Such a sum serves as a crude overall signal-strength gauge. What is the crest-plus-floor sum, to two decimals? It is 1.45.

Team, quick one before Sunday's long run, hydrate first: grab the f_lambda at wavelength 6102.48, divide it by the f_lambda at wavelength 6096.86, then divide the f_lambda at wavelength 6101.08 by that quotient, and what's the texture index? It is 0.74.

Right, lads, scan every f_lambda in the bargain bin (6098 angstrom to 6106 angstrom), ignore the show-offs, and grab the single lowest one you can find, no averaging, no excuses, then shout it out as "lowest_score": 0.5707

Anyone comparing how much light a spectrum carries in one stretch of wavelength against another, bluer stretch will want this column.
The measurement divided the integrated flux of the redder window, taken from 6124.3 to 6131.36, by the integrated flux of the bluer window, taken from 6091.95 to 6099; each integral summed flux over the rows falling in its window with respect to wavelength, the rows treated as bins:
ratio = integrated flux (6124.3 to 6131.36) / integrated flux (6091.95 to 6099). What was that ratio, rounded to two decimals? 1.10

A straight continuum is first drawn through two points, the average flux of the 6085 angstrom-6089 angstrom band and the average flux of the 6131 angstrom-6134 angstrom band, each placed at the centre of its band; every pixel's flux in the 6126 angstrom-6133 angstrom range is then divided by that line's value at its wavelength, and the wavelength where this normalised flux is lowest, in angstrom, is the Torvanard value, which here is 6129.24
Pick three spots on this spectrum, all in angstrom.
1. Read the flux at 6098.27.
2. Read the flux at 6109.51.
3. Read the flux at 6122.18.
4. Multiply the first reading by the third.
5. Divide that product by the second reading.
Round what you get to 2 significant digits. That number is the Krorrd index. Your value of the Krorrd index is 0.88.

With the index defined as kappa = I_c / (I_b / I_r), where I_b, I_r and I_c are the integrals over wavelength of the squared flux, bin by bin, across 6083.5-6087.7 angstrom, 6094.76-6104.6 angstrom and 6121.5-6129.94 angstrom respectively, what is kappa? 13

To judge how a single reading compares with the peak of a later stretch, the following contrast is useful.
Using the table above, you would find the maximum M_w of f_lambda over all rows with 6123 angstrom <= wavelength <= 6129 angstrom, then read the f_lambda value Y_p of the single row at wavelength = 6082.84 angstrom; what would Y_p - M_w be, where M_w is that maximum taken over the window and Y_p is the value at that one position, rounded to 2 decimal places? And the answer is -0.27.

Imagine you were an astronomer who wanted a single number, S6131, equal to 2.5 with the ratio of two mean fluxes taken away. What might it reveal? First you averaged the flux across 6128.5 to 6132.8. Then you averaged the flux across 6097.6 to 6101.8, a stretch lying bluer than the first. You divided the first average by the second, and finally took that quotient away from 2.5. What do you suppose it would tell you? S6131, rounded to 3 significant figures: 1.49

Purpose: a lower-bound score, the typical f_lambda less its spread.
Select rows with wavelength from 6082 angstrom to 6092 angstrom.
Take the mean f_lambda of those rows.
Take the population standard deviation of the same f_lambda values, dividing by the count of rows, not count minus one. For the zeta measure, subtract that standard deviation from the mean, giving 0.552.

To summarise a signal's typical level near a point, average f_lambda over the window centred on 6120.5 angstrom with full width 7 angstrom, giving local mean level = 0.74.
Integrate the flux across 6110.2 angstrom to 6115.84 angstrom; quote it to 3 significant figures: 4.22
